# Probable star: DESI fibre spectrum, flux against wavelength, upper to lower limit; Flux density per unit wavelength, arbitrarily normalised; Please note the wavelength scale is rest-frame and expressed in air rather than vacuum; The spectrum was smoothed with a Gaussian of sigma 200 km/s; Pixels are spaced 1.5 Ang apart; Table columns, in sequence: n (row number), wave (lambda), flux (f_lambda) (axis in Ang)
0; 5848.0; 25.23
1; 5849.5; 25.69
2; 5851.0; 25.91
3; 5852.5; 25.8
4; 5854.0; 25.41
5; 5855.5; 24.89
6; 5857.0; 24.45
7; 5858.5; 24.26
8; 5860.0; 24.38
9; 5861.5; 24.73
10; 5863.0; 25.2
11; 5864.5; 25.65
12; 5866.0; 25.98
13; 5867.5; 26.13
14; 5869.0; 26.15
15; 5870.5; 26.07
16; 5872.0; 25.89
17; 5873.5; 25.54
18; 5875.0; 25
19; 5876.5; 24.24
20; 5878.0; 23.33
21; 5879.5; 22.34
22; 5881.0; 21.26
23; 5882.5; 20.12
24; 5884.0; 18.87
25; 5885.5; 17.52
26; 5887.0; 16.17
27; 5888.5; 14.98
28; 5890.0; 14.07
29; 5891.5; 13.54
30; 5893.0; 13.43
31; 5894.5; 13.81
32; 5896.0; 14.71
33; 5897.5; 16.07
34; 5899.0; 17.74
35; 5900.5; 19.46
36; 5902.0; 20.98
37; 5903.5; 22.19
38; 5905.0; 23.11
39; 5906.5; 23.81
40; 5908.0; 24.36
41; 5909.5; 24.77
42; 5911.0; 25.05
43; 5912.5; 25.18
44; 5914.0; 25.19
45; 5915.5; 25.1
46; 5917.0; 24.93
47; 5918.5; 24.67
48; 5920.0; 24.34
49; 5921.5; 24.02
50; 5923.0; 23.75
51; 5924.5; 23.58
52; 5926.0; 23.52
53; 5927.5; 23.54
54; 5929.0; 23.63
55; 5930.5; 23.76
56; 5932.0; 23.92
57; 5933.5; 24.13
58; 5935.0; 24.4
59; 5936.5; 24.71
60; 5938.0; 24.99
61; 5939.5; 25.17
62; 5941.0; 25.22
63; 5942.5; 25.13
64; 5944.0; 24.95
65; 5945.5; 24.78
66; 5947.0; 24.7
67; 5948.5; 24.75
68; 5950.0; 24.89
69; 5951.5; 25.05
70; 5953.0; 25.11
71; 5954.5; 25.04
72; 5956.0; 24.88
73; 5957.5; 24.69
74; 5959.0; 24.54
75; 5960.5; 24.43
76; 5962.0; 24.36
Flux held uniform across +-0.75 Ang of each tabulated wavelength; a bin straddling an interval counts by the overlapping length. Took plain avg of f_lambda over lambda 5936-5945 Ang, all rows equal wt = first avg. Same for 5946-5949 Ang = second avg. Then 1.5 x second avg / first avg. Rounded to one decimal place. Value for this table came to 1.5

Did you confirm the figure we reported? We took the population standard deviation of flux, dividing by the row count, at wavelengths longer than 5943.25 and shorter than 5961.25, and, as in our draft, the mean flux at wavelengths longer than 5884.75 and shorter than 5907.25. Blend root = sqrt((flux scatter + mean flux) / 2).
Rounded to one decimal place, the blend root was 3.0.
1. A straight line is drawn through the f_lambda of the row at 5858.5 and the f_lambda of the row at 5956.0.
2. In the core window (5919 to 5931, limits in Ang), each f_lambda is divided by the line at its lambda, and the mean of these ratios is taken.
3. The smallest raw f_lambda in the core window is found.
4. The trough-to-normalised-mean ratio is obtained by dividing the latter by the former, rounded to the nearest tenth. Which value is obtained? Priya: 24.4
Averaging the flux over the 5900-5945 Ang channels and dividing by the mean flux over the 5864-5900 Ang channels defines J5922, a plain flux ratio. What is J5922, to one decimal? 1.2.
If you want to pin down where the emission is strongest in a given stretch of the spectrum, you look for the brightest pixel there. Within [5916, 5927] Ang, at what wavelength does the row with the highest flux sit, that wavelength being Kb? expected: 5917.0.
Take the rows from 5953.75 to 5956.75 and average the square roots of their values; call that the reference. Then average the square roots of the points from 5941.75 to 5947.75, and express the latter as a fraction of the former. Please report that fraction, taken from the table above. 1.00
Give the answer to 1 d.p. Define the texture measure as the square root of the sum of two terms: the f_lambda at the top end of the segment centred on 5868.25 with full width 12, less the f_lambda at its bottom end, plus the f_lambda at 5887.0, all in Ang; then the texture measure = 4.1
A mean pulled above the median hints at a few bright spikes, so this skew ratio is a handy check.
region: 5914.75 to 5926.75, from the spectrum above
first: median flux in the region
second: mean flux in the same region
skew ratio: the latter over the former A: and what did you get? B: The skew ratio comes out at 1.00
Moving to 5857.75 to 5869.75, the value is 1.00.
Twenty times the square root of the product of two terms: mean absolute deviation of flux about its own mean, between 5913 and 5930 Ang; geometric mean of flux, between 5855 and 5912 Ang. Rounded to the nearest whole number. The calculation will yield 70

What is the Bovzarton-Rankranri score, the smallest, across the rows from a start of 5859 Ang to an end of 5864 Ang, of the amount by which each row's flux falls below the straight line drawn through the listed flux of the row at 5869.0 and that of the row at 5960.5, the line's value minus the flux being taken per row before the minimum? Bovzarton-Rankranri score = 1.1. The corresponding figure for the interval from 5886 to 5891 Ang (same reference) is 9.6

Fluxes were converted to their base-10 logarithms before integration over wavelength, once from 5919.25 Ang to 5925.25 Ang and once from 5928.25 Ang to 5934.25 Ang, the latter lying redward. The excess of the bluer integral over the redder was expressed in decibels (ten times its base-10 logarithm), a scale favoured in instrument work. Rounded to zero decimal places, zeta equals -22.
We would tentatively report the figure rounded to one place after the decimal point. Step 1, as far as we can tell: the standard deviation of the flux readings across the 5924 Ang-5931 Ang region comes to 0.1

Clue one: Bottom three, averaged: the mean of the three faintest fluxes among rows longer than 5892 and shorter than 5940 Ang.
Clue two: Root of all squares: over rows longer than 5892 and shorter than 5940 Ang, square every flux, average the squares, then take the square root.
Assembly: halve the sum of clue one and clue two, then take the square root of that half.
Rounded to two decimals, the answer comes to 4.29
